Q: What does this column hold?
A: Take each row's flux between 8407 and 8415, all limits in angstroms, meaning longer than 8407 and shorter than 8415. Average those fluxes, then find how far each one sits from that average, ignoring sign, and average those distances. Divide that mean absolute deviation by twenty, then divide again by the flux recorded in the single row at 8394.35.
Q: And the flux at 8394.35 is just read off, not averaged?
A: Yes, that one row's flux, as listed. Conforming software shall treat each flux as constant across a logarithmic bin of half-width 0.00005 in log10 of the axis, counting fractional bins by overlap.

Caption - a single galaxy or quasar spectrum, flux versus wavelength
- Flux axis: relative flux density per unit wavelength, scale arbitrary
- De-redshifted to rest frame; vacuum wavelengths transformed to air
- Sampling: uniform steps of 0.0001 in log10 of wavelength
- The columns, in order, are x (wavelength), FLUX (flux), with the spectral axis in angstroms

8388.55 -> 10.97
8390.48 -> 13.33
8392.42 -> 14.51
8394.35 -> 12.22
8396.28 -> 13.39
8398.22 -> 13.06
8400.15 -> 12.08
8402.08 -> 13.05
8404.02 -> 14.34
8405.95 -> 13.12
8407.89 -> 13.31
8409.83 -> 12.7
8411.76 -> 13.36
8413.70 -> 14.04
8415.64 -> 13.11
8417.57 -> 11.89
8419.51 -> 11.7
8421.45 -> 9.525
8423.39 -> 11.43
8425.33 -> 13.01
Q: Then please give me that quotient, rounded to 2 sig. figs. 0.0014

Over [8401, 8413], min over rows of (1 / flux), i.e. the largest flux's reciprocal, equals 0.0697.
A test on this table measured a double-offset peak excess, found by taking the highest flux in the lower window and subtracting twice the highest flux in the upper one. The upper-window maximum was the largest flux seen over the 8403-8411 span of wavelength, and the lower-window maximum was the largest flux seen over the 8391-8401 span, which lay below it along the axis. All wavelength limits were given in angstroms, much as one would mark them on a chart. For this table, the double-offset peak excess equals -14.2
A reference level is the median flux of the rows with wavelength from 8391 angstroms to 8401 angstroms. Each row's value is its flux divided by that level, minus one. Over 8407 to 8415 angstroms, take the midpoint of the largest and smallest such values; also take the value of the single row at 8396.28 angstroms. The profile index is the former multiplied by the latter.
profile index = 0.001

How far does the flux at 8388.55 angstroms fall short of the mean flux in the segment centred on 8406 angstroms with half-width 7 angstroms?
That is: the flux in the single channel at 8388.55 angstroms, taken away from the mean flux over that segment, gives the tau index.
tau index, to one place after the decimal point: 2.2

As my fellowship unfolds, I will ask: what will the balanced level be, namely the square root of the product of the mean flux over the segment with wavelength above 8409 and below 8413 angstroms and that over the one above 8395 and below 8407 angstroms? 13.1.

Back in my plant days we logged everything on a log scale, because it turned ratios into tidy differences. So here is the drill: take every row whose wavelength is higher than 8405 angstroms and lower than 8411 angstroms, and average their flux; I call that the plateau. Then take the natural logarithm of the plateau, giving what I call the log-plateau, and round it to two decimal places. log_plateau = 2.57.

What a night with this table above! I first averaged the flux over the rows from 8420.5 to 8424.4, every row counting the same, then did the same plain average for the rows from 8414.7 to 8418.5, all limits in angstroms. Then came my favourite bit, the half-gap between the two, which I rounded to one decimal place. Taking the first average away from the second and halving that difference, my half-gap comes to 1.0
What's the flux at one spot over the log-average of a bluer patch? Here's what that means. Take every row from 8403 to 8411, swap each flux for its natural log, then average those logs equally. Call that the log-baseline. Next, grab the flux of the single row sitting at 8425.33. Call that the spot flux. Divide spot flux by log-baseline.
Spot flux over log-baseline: 5.02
